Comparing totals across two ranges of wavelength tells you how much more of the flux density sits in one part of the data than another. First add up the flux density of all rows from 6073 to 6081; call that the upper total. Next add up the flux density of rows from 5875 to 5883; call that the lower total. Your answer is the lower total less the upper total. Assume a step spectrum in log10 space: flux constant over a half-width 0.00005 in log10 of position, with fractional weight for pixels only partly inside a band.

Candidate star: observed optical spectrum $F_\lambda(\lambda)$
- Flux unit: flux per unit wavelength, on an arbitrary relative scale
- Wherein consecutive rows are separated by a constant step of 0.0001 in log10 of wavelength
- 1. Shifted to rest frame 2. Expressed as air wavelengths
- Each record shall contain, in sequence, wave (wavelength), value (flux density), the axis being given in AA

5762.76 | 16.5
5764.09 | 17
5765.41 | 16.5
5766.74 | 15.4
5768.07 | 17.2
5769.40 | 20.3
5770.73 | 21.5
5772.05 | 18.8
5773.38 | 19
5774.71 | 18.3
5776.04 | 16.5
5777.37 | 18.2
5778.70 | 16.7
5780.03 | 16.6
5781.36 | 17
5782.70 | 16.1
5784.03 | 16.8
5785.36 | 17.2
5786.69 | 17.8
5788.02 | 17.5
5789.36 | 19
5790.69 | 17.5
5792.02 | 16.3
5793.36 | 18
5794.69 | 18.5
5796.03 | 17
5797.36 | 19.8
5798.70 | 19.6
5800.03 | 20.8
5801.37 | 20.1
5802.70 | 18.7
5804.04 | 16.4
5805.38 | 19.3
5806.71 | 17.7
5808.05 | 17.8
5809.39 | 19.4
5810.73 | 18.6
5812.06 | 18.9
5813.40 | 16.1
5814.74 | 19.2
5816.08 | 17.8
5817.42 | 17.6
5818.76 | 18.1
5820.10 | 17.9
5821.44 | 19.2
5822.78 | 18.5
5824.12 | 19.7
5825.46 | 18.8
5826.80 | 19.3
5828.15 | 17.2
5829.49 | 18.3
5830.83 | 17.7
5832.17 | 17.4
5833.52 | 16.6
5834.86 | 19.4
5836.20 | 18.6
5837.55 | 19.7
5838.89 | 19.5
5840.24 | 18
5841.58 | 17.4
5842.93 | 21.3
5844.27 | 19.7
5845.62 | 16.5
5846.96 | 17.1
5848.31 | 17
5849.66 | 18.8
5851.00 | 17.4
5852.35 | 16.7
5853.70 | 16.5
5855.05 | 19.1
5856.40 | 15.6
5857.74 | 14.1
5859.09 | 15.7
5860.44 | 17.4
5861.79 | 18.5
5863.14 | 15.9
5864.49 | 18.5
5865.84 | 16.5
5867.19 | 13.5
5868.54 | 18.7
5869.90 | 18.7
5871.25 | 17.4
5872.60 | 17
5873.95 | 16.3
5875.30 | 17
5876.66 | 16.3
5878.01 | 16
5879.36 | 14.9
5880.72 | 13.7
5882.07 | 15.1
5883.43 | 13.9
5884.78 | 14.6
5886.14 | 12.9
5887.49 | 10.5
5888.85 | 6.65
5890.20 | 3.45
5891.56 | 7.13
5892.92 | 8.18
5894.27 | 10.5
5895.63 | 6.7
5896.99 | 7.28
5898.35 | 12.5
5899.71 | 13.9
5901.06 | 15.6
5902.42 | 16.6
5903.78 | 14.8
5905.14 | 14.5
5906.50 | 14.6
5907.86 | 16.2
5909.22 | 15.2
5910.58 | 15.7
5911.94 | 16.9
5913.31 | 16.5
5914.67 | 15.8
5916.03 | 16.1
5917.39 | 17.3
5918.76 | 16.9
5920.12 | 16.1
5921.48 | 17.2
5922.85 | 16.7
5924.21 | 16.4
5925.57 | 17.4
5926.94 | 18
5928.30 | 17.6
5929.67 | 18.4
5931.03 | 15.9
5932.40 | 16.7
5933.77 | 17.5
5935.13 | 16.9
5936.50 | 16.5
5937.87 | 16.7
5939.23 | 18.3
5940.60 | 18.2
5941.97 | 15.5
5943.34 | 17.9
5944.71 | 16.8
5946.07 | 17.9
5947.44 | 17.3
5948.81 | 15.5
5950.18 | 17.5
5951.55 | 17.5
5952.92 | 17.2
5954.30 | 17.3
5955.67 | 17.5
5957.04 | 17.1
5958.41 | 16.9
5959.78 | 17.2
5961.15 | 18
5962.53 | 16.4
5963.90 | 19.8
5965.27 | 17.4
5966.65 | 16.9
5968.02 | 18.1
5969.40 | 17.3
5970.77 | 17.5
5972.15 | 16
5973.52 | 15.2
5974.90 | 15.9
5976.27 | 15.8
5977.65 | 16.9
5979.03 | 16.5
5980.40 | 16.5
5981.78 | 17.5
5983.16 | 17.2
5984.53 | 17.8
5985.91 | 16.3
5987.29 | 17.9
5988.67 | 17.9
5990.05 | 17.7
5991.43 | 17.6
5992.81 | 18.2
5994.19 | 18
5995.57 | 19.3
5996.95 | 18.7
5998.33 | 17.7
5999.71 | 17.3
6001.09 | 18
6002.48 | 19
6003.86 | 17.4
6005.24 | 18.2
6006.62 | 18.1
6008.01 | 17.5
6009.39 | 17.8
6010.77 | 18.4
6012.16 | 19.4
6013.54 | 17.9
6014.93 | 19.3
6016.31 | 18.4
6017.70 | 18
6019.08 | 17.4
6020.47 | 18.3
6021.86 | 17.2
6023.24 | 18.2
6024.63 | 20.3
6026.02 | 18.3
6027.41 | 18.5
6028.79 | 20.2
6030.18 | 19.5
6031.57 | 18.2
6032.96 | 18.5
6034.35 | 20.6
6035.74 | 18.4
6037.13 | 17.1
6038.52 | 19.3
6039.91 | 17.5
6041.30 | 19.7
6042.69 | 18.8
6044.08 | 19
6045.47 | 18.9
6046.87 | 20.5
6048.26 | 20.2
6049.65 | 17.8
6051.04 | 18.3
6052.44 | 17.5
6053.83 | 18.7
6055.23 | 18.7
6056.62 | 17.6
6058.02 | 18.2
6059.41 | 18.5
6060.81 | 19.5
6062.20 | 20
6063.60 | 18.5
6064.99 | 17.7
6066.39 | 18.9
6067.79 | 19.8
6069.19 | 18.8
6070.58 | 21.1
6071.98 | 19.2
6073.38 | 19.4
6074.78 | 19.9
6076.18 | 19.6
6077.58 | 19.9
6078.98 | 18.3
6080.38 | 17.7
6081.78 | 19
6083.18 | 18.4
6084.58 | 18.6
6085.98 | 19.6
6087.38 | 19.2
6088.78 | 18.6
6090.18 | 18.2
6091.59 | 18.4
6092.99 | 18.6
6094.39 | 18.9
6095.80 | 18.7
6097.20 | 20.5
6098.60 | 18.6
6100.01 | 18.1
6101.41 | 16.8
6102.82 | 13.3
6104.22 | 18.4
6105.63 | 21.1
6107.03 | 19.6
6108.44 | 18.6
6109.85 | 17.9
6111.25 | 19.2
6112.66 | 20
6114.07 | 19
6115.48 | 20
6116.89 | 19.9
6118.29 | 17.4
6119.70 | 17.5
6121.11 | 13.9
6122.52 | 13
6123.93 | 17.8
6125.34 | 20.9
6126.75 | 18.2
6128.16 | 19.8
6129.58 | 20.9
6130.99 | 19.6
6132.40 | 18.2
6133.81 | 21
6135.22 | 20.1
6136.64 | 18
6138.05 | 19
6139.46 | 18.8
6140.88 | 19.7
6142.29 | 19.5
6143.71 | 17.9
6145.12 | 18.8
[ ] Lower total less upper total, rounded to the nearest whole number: -22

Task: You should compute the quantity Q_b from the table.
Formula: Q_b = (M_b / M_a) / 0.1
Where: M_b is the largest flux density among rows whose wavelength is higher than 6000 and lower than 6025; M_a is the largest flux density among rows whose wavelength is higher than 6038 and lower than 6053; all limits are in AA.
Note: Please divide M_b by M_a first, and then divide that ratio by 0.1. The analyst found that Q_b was 9.9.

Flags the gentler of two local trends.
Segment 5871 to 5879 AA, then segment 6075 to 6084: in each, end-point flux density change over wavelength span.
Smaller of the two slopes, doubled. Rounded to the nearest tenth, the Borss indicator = -0.4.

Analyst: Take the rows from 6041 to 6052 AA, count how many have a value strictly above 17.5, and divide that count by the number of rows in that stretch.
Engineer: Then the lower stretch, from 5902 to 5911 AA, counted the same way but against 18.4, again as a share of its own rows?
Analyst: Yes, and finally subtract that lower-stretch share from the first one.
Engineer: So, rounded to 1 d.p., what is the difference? 1.0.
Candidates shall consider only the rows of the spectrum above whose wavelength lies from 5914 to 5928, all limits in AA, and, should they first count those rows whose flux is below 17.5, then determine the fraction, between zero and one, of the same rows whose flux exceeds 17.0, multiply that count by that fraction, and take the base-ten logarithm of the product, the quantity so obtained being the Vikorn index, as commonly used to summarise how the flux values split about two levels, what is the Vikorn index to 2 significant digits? 0.56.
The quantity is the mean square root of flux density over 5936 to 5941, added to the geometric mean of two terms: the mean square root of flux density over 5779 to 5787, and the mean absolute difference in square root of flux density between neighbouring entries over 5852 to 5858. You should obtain 5.16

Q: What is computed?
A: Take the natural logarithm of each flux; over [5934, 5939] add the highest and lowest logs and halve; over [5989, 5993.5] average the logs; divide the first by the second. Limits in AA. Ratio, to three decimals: 0.977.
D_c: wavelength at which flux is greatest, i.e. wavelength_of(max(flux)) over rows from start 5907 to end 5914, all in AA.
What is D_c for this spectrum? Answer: 5911.94 AA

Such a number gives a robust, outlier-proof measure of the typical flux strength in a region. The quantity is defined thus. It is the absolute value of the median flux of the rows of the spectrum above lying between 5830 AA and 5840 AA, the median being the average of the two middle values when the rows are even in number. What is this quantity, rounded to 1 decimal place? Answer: 18.6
